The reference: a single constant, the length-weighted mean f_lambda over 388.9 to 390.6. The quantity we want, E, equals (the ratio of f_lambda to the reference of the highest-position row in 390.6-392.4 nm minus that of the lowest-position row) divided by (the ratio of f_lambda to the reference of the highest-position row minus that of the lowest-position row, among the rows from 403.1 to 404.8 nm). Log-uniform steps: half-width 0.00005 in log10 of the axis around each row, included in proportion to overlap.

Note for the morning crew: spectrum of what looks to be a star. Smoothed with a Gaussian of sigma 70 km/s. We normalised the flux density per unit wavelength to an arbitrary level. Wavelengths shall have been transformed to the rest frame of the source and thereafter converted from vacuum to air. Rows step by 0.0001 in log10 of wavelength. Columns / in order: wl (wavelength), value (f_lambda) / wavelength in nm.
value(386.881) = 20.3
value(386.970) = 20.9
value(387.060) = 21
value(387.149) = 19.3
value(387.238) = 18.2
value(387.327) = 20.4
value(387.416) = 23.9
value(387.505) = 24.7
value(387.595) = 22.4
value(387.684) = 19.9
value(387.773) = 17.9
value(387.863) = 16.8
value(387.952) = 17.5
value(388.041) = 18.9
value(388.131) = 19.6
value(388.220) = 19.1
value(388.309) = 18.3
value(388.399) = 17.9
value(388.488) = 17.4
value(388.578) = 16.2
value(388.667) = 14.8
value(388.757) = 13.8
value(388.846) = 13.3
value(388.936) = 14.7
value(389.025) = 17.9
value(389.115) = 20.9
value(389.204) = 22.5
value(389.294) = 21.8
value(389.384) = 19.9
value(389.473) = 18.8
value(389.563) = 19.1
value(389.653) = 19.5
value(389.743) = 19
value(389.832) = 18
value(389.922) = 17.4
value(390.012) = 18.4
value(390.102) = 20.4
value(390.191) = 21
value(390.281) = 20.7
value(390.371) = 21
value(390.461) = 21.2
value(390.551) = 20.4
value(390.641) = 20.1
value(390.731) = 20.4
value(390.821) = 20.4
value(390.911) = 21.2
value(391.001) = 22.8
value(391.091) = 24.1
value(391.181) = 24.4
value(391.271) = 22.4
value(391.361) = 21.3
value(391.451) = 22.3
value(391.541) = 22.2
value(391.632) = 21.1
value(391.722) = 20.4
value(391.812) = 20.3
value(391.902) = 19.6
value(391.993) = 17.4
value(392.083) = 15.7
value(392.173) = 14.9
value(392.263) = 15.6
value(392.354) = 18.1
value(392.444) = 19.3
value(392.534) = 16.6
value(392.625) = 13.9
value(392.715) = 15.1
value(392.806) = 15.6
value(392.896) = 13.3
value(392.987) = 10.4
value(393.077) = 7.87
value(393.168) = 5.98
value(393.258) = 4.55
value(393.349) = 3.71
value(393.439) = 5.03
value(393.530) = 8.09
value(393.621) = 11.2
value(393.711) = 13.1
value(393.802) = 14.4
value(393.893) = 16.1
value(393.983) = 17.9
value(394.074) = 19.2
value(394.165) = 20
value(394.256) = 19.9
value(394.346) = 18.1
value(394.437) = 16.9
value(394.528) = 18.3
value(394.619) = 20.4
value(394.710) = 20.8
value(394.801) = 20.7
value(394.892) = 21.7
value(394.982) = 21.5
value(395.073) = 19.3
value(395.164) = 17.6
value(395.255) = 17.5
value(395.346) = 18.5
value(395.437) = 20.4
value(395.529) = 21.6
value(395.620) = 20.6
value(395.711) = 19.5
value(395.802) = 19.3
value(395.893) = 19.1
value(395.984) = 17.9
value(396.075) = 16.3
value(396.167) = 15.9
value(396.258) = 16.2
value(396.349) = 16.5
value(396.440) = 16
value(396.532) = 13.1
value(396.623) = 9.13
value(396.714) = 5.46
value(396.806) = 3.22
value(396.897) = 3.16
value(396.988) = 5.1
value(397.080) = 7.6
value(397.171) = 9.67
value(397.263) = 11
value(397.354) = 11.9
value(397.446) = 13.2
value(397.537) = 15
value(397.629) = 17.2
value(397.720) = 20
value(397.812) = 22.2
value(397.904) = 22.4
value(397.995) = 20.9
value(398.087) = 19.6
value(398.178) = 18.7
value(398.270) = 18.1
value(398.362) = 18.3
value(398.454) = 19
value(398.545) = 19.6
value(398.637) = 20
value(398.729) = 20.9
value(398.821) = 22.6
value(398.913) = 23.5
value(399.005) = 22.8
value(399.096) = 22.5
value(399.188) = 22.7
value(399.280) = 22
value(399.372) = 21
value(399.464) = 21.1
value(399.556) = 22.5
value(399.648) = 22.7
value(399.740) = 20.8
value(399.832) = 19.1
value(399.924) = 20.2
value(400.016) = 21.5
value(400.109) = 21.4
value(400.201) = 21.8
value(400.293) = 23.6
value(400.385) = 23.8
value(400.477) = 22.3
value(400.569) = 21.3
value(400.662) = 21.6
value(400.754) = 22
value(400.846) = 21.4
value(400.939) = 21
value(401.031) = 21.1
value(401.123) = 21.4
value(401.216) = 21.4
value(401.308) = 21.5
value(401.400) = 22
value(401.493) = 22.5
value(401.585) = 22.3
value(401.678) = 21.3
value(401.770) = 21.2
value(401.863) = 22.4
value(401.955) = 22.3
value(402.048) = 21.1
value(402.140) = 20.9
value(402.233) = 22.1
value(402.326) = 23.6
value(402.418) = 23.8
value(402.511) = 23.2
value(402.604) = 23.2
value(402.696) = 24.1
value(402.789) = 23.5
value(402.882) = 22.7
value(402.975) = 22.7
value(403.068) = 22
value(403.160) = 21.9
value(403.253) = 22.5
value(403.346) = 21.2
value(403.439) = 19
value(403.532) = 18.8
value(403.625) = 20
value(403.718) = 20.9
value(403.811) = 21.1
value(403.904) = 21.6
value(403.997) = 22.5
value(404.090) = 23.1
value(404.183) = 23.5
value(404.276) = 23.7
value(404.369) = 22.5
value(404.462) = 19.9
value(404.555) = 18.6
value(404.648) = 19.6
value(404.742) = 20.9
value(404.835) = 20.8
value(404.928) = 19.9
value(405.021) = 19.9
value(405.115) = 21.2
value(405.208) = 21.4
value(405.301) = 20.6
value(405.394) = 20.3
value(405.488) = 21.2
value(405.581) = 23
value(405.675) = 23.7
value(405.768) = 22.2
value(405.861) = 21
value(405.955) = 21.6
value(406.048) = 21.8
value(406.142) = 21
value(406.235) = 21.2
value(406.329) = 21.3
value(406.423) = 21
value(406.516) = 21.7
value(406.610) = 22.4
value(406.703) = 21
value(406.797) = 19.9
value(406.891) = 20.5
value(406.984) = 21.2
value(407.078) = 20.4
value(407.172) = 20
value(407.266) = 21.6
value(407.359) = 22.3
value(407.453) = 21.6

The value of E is 2.0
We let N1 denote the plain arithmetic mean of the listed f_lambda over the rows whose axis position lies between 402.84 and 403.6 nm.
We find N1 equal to 21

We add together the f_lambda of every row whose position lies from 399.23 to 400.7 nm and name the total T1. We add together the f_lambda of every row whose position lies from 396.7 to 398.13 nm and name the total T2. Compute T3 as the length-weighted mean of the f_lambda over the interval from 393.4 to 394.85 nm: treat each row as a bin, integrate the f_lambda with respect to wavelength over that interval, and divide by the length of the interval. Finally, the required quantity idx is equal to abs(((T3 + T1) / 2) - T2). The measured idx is 26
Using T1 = 347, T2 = 208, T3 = 16.3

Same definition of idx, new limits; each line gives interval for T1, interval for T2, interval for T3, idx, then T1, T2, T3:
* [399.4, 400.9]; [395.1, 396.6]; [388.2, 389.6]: 104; 347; 286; 17.9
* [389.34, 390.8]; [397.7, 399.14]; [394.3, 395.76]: 164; 315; 331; 19.6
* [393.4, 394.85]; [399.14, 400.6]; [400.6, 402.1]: 207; 260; 348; 21.7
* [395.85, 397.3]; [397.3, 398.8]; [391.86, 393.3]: 197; 185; 297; 14.0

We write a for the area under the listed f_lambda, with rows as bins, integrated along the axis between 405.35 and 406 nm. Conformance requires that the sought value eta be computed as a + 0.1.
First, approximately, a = 14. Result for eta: 14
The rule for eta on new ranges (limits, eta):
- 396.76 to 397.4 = 5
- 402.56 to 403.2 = 15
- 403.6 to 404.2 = 13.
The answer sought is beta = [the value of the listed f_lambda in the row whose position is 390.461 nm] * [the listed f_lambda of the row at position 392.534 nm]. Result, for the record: 352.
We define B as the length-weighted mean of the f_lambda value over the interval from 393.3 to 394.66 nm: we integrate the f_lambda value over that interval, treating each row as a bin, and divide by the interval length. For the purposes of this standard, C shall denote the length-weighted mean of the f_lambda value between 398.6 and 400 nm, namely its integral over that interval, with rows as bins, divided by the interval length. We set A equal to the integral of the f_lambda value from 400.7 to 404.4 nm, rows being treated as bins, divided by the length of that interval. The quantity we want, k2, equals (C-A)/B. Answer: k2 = 0.0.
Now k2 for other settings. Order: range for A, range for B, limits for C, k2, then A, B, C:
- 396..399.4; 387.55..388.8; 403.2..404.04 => 0.3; 16.3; 18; 20.8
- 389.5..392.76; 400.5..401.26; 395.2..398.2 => -0.2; 19.6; 21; 15.2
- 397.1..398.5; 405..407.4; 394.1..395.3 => 0.1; 17.0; 21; 19.4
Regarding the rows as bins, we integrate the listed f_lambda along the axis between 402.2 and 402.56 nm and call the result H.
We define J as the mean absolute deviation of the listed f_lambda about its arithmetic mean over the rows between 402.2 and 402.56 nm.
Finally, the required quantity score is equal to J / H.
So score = 0.06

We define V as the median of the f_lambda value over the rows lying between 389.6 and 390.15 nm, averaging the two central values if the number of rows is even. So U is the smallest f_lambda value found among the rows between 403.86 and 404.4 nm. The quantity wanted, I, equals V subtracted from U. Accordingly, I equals 3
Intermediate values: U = 21.6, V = 19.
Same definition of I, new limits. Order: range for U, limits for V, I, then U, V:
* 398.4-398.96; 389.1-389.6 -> -1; 19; 20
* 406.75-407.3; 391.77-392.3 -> 3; 19.9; 17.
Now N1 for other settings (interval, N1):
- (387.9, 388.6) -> 18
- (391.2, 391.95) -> 21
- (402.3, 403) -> 23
